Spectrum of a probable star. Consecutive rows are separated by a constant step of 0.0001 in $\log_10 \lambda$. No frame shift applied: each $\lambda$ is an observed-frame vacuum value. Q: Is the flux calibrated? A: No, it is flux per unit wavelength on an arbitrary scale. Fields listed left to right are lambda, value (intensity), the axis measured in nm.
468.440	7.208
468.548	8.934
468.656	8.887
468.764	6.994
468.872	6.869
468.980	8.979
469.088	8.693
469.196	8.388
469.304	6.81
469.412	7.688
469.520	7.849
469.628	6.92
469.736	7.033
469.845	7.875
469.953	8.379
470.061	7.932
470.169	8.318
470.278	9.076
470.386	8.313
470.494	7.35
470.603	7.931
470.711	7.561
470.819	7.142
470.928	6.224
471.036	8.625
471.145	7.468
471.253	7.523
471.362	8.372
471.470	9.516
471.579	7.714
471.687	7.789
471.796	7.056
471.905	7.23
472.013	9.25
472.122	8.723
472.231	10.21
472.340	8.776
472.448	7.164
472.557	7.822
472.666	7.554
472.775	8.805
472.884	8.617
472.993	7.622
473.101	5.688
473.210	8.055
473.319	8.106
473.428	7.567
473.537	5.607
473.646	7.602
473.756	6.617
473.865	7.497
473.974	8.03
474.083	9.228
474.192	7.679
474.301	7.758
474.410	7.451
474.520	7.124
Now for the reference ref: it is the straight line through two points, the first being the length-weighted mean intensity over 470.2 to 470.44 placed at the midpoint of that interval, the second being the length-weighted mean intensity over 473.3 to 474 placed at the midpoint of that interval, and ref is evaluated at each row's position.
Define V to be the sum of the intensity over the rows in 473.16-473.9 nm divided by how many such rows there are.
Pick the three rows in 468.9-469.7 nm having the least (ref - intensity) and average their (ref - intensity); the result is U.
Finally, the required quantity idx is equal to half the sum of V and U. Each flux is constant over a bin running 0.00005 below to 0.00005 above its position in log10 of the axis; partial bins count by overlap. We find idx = 3.89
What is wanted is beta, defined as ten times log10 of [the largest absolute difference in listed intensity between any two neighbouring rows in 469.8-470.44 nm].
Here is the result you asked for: -1.2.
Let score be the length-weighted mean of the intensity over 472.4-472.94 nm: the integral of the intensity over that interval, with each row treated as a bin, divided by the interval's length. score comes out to 8.0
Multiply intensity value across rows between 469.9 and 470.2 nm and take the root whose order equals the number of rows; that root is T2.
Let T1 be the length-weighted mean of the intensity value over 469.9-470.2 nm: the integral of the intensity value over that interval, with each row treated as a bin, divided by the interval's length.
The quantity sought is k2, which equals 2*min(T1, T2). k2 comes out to 16.4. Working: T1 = 8.2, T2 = 8.2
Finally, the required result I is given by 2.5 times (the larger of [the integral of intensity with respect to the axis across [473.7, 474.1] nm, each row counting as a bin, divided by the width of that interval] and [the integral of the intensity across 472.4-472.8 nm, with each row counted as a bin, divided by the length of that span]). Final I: 19.4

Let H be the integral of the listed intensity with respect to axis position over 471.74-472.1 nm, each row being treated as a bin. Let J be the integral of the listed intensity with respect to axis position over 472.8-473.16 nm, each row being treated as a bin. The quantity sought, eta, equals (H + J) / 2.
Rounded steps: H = 2.85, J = 2.68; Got 2.77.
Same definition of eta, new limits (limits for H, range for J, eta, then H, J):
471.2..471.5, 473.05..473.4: 2.54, 2.52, 2.56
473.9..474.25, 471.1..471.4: 2.61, 2.90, 2.33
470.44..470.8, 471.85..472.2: 2.85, 2.73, 2.98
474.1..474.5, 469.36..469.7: 2.82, 3.09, 2.54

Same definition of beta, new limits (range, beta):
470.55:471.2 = 3.8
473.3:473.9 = 3.0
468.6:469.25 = 3.2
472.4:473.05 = 1.0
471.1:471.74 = 2.6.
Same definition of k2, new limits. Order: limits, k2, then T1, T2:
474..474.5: 15.9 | 8.0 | 8.0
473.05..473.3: 13.5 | 7.1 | 6.8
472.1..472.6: 17.0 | 8.5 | 8.5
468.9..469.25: 17.1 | 8.6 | 8.7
